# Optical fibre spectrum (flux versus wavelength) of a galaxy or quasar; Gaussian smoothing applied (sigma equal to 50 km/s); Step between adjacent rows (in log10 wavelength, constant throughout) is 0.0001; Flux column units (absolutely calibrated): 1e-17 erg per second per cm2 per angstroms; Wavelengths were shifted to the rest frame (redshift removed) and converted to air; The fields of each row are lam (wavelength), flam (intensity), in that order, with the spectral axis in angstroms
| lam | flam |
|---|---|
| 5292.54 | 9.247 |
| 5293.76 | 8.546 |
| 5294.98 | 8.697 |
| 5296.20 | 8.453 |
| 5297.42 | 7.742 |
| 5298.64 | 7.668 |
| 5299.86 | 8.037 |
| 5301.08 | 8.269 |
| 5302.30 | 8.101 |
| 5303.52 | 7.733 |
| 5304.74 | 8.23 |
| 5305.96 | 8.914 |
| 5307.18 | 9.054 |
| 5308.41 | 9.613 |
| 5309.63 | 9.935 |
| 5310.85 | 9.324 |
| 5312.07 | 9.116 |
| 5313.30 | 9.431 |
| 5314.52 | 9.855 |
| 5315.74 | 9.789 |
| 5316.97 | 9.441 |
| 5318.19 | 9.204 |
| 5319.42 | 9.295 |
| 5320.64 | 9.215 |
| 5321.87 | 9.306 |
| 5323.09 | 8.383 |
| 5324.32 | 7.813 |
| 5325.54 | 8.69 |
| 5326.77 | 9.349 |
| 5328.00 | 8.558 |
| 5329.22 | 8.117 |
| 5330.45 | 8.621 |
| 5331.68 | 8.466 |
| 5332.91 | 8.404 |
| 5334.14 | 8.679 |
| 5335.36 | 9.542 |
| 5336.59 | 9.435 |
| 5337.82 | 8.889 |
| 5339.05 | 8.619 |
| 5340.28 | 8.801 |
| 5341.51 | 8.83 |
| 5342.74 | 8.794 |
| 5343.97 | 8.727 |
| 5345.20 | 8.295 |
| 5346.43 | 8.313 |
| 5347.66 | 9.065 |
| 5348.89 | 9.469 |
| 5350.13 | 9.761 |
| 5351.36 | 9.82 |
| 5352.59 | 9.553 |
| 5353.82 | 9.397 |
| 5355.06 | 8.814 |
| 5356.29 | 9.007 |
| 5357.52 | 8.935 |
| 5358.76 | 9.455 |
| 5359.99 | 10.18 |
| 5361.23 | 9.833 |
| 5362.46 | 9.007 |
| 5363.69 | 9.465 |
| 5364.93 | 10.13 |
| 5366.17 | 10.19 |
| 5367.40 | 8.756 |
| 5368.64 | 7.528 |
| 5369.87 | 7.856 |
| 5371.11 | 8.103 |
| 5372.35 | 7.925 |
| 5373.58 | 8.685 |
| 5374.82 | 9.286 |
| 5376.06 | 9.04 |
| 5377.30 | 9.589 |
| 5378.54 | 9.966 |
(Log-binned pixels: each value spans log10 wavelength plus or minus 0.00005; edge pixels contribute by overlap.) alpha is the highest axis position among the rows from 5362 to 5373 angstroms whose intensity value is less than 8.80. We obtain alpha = 5372.35 angstroms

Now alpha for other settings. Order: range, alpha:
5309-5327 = 5325.54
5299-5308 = 5304.74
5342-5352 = 5346.43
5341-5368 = 5367.40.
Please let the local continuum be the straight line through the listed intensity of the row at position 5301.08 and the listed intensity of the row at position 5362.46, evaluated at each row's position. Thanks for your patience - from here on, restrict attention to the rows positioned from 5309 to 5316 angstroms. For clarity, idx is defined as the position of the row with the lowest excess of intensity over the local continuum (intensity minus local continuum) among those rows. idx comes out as 5312.07 angstroms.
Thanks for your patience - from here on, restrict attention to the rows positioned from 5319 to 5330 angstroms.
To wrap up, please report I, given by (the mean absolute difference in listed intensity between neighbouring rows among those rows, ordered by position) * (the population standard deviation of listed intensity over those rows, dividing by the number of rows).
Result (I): 0.300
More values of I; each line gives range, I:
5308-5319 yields 0.087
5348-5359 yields 0.091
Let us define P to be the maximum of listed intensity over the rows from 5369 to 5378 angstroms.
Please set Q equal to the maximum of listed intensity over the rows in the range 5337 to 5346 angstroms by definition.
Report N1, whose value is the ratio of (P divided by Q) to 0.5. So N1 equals 2.16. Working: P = 9.589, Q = 8.889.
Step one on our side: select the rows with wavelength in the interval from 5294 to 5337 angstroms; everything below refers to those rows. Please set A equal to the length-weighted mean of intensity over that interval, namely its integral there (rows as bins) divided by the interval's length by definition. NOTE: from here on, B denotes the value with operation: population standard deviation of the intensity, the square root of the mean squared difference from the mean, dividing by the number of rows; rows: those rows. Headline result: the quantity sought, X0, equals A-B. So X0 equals 8.2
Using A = 8.81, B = 0.65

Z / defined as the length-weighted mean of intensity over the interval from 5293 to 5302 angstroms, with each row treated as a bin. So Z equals 8.2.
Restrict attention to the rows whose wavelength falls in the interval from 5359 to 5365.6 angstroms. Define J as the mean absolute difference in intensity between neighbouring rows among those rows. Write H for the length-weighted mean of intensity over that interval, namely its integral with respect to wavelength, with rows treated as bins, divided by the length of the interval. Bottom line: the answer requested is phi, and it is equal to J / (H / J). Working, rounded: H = 9.7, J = 0.57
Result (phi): 0.034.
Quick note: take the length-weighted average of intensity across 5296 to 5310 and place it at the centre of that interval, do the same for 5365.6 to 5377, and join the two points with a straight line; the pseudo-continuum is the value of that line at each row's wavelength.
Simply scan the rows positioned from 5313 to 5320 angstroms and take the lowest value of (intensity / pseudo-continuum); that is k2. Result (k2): 1.08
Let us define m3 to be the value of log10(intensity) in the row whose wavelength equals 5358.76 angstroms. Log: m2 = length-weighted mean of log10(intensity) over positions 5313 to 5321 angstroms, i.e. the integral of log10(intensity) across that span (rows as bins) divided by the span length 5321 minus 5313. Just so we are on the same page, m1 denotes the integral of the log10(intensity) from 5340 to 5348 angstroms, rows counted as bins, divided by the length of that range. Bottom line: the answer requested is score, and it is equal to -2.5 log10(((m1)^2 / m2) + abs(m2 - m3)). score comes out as 0.11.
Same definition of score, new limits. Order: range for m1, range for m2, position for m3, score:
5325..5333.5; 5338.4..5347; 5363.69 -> 0.03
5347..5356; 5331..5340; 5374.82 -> -0.02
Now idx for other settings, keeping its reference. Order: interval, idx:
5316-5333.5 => 5324.32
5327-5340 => 5329.22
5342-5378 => 5368.64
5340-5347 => 5345.20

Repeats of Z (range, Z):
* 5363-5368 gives 9.6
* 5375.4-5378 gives 9.3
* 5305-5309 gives 9.1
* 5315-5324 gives 9.2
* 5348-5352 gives 9.6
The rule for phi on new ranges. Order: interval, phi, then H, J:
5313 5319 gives 0.008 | 9.5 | 0.27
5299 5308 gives 0.015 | 8.3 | 0.35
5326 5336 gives 0.022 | 8.7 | 0.44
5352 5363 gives 0.020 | 9.4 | 0.43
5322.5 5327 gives 0.058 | 8.5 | 0.70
